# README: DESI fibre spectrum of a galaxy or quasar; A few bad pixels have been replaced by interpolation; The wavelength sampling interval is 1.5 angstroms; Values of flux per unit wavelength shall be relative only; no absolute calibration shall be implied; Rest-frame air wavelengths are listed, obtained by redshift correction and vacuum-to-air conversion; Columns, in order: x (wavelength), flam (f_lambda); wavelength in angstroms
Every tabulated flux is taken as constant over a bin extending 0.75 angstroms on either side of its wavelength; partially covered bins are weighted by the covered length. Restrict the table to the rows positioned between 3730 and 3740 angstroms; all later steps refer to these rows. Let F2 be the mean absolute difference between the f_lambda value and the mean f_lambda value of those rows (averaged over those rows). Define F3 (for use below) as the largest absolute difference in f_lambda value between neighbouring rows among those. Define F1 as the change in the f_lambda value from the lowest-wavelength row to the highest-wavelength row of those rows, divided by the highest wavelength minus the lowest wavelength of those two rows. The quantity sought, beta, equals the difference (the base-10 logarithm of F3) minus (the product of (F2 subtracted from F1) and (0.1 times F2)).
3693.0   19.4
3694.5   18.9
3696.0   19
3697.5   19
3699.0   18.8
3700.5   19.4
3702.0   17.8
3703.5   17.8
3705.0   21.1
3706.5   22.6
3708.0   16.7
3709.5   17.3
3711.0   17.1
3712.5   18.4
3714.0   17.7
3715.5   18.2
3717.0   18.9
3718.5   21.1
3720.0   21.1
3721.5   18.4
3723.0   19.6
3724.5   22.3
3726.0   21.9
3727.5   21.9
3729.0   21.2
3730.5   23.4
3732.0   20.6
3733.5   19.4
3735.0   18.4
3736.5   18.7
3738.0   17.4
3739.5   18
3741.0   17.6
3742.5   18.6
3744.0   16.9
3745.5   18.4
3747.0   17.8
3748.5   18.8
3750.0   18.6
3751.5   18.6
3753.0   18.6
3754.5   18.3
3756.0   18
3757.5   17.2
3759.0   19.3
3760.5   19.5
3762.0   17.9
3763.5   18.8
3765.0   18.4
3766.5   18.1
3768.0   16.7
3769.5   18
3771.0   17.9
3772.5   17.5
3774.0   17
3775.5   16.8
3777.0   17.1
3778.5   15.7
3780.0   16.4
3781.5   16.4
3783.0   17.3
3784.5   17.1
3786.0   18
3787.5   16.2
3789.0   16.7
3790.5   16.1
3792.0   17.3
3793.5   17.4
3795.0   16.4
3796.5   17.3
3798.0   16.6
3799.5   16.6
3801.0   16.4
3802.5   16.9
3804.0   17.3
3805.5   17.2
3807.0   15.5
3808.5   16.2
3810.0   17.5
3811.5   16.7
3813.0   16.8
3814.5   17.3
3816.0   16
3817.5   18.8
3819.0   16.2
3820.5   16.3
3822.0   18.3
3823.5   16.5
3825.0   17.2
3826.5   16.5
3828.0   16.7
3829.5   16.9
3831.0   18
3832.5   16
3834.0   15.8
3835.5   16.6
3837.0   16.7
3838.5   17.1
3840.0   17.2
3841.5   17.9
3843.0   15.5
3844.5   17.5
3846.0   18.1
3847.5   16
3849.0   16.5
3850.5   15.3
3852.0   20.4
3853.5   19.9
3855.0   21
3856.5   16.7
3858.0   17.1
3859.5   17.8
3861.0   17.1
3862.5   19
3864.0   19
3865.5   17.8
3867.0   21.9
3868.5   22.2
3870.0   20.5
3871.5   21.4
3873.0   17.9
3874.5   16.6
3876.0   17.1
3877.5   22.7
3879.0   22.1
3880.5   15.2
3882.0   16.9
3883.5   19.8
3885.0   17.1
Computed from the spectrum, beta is 0.75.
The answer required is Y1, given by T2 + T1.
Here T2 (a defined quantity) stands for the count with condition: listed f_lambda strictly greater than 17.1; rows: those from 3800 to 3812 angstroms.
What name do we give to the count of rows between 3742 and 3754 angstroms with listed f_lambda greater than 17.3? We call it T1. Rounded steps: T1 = 7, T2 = 3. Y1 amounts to 10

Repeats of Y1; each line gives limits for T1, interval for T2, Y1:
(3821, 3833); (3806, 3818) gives 5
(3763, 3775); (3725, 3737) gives 14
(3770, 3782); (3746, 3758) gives 10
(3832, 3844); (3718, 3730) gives 9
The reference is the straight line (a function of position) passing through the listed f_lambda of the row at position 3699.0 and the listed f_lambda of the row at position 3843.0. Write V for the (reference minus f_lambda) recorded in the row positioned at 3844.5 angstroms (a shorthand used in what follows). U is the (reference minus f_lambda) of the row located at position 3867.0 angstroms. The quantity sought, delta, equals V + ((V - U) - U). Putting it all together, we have 10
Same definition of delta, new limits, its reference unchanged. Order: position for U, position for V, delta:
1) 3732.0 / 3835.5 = 3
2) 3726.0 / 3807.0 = 9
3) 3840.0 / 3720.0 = -2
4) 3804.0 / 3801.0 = 2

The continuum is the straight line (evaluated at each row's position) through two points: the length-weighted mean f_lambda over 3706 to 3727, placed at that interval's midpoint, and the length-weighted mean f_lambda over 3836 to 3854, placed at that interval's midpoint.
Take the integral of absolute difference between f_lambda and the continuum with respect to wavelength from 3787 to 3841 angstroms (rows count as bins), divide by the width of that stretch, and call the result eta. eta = 1.10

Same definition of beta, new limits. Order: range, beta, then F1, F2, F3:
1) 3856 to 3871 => 0.83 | 0.28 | 1.6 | 4.1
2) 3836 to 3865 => 0.85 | 0.09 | 1.2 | 5.1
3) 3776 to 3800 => 0.28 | -0.02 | 0.5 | 1.8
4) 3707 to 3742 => 0.71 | 0.03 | 1.6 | 2.8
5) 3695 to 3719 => 0.90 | 0.09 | 1.2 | 5.9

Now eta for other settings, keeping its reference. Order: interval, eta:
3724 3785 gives 1.18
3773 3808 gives 1.40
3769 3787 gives 1.30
